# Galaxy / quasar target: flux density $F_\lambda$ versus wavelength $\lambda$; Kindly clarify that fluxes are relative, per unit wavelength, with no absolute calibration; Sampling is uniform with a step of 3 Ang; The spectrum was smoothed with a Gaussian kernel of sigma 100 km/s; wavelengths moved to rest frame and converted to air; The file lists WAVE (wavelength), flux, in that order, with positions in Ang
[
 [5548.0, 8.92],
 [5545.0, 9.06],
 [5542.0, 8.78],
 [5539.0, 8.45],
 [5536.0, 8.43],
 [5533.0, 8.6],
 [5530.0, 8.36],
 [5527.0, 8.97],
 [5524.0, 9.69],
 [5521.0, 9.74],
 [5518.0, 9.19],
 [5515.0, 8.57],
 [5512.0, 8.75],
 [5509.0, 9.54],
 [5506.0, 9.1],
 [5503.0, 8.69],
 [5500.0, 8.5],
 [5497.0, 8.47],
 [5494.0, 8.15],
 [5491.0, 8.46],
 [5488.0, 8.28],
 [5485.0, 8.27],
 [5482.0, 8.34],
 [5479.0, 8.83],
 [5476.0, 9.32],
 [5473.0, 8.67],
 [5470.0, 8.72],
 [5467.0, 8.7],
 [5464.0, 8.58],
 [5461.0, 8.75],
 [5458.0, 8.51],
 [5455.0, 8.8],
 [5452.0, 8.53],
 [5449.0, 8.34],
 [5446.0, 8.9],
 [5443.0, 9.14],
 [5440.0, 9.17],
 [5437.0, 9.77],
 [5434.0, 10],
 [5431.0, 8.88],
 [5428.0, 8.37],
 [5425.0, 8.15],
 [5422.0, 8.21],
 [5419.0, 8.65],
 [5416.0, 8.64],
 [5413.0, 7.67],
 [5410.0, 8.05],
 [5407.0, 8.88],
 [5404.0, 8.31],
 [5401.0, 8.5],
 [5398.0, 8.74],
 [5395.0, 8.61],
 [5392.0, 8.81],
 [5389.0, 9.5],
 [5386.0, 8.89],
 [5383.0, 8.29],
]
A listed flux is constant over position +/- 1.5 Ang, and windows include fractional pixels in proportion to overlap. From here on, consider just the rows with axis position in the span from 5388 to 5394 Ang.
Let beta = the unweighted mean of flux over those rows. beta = 9.2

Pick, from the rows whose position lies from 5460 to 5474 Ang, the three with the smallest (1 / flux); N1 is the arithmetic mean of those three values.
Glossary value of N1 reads 0.115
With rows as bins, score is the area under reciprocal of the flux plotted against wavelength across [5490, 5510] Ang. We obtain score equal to 2.31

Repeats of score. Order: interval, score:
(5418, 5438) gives 2.27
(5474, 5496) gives 2.59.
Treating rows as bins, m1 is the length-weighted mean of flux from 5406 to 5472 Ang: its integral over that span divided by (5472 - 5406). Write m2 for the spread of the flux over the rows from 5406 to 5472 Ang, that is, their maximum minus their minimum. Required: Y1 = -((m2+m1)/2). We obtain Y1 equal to -5.5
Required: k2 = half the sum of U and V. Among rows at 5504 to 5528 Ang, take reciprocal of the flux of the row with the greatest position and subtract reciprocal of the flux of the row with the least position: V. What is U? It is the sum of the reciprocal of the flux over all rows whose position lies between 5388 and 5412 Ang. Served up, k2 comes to 0.463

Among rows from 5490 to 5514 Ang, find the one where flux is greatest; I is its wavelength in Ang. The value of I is 5509.0 Ang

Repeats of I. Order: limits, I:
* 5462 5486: 5476.0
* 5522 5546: 5524.0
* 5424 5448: 5434.0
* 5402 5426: 5407.0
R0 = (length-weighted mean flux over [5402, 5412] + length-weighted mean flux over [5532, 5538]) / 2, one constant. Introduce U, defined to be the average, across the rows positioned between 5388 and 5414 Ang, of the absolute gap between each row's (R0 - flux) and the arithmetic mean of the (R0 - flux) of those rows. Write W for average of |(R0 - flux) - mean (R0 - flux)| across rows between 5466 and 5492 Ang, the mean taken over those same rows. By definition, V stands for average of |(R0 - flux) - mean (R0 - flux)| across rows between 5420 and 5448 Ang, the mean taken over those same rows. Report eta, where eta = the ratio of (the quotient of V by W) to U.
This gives 5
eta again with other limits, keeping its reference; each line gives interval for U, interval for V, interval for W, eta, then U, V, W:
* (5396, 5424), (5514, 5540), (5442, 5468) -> 8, 0.31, 0.45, 0.18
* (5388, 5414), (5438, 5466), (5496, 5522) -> 2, 0.38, 0.23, 0.39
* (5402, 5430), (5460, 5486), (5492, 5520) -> 2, 0.28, 0.20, 0.34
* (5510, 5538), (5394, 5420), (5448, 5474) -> 6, 0.42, 0.29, 0.12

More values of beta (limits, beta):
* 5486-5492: 8.4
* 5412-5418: 8.2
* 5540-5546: 8.9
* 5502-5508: 8.9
